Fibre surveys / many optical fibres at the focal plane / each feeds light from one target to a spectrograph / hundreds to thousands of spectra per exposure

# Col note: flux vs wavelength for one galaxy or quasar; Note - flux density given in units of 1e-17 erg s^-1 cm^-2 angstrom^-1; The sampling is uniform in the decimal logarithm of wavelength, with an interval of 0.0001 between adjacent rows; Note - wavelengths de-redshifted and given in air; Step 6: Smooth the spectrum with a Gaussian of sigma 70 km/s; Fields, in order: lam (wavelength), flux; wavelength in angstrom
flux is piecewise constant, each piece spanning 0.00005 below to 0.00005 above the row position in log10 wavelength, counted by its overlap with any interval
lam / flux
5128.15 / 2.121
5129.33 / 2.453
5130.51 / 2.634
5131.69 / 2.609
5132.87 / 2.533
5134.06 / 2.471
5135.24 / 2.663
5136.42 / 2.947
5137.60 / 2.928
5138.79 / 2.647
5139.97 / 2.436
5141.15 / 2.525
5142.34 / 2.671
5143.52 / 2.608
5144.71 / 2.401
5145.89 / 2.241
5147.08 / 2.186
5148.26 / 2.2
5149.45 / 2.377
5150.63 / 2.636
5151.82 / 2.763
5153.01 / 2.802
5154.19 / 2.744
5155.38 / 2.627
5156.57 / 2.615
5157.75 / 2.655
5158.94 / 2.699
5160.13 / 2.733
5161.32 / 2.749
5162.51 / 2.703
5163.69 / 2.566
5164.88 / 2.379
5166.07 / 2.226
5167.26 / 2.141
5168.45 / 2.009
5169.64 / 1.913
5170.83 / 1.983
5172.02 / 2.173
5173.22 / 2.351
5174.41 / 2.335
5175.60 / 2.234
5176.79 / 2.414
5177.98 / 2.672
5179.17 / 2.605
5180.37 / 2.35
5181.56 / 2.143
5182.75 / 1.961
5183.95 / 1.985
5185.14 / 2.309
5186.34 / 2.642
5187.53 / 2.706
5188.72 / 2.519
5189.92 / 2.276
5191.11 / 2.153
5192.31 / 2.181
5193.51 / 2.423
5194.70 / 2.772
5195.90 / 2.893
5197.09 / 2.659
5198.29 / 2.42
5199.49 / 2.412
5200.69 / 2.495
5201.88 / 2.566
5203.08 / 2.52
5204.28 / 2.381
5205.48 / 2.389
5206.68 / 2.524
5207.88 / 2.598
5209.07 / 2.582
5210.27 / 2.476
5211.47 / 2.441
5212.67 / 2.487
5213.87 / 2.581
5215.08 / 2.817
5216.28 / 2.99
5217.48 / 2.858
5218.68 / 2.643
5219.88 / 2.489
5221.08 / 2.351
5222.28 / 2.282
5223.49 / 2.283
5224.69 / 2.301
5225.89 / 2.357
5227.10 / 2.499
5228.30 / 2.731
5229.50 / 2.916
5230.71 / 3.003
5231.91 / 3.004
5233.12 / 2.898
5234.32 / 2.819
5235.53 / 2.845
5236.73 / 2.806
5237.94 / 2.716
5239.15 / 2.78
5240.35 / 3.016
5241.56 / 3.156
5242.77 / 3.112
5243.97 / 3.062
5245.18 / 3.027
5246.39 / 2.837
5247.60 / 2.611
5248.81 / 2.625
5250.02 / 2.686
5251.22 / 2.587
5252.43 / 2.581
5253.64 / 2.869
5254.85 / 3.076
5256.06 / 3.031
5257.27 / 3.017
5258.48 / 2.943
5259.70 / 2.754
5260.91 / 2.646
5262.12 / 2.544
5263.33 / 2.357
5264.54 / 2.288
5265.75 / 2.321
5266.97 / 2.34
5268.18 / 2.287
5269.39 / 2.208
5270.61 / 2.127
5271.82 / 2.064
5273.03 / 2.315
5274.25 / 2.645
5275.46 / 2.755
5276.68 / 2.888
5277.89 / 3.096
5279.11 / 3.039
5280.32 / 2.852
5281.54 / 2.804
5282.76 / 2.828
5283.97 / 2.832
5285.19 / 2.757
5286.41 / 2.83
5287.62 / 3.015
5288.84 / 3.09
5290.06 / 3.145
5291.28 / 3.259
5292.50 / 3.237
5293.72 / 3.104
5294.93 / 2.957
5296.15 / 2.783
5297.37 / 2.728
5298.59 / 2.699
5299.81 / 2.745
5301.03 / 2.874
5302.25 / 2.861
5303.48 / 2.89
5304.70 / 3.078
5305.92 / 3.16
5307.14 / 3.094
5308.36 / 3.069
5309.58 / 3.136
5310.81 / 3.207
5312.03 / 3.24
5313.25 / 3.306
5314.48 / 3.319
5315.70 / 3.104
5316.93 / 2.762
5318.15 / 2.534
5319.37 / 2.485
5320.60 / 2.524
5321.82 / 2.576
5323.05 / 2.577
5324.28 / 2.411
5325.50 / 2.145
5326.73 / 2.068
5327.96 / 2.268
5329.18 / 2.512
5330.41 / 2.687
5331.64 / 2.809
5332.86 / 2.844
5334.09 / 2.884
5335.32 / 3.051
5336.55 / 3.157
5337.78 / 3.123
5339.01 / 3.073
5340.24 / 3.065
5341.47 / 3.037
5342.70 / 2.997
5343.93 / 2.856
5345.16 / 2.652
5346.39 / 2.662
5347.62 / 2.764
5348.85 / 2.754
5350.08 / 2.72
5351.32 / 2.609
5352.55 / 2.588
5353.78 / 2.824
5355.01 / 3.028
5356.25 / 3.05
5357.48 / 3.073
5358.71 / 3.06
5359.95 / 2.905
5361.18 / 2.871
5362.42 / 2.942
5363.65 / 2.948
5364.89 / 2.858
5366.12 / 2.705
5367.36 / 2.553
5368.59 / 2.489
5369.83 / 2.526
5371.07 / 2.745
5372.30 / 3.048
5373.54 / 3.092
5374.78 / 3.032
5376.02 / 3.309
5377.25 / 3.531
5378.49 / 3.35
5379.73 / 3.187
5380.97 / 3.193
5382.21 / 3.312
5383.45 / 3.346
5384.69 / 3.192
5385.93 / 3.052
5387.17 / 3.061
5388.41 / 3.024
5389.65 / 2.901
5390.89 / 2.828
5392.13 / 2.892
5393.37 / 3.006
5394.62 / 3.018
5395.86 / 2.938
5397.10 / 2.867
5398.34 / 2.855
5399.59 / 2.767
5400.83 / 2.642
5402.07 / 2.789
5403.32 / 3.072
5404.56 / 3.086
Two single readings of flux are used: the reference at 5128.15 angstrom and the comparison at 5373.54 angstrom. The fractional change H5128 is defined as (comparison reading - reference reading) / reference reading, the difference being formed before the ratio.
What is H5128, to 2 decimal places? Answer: 0.46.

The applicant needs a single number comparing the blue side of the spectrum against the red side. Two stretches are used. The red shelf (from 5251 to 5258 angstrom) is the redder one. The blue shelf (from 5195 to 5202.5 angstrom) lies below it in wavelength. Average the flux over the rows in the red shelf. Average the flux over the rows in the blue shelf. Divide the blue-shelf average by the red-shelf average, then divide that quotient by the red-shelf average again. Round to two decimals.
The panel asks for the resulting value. 0.31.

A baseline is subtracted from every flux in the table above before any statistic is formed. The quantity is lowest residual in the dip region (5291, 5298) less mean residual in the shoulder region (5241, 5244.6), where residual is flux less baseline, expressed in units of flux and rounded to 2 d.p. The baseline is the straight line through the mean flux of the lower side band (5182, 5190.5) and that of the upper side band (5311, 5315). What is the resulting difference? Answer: -0.79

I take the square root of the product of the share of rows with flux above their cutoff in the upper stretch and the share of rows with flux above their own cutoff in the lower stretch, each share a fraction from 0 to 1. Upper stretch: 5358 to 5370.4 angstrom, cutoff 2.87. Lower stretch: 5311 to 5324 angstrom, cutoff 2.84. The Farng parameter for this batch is 0.45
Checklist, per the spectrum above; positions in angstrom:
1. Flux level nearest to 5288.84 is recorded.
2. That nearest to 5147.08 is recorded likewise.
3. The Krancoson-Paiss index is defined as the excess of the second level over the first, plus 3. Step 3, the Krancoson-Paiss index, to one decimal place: 2.1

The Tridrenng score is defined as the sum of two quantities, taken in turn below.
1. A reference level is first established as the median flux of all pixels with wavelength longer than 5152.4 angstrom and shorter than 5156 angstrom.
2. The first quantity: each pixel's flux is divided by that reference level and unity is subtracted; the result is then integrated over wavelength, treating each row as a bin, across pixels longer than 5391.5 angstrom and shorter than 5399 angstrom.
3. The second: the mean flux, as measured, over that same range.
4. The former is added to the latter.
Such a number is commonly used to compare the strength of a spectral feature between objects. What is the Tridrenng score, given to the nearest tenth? 3.4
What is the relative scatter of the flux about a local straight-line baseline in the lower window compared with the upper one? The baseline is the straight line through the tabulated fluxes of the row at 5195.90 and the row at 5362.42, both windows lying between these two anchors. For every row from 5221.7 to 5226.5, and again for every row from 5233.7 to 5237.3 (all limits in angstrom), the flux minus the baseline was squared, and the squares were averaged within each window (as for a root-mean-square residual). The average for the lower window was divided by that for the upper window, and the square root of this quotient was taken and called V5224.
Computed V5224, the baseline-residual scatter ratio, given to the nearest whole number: 7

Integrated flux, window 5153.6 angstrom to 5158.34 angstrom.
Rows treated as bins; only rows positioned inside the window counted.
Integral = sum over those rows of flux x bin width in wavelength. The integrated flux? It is 12.6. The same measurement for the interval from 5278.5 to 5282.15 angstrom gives 10.6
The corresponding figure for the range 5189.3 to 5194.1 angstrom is 10.8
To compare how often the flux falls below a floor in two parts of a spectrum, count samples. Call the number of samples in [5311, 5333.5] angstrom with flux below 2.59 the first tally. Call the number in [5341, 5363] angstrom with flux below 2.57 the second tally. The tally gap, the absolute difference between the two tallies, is 10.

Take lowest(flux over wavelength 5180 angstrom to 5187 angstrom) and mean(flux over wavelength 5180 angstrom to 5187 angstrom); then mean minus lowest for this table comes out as 0.27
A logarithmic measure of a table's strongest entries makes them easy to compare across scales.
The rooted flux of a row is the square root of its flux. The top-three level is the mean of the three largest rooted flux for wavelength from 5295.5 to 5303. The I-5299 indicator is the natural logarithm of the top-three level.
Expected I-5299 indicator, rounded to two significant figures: 0.52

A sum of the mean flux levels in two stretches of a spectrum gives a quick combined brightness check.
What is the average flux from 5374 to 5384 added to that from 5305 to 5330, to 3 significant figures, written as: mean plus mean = 6.06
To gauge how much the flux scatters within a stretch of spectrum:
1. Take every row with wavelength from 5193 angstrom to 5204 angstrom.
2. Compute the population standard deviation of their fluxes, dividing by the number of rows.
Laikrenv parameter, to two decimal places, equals 0.16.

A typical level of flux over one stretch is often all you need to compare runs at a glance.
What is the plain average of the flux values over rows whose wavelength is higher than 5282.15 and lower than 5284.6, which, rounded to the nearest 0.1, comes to 2.8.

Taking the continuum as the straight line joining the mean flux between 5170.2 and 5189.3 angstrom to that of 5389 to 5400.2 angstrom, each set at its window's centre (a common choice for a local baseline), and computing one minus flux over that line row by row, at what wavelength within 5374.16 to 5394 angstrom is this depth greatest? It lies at 5390.89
